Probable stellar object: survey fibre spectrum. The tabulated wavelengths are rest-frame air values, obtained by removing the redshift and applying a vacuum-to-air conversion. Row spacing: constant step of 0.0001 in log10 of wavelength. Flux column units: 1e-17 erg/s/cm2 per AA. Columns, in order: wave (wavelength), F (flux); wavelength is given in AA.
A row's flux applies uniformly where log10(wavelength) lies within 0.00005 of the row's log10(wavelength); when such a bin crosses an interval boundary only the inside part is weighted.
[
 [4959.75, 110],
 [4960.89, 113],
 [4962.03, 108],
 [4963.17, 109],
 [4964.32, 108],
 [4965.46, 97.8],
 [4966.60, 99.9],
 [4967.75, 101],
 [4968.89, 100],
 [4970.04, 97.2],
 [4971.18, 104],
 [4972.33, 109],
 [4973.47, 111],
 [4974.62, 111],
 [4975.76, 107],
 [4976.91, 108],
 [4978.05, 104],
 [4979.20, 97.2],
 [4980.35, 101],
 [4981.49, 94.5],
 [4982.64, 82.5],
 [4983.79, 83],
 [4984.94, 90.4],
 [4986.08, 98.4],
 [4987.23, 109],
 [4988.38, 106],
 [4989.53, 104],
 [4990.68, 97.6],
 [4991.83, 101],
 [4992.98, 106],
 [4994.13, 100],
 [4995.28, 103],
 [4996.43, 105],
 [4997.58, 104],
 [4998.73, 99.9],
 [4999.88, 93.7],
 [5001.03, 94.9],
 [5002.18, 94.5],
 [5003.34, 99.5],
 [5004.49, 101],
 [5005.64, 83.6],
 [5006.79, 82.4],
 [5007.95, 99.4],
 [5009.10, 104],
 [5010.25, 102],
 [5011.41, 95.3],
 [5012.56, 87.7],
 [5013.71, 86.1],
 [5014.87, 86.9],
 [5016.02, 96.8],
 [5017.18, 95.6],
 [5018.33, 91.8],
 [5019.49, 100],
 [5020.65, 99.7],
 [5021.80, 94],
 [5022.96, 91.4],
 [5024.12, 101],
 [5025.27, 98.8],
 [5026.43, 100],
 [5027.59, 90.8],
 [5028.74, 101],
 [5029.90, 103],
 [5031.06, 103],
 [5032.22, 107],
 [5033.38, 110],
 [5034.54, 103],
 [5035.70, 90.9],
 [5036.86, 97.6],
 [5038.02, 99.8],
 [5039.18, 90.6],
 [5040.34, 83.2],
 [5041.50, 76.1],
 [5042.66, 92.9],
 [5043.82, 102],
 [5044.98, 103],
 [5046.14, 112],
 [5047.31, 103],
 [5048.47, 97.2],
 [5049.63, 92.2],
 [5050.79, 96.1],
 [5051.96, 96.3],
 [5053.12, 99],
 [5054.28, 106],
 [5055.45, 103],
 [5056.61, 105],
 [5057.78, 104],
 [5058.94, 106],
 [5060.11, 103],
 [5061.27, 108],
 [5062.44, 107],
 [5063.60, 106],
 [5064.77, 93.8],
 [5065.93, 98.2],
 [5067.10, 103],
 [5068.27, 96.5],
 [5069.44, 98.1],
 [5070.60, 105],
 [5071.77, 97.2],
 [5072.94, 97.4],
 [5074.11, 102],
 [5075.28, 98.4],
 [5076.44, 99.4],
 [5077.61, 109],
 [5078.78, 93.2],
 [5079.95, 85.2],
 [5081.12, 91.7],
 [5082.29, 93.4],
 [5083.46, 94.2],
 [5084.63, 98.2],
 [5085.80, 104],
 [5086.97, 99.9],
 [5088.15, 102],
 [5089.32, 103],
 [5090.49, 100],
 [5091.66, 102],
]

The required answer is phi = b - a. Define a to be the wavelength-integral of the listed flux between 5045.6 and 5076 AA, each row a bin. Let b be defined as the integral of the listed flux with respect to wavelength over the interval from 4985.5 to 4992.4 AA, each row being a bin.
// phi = -2370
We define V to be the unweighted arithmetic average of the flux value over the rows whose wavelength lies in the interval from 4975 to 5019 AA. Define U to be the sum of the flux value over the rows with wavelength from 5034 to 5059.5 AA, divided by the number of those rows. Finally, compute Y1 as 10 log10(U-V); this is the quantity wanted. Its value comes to -1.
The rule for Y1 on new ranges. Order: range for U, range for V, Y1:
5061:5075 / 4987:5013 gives 3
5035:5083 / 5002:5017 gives 7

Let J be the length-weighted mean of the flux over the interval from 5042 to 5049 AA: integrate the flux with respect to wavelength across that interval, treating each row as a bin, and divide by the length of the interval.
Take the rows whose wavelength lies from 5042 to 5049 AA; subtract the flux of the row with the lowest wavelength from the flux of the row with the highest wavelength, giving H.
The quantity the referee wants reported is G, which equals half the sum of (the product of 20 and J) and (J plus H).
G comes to 1067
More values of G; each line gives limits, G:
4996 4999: 1081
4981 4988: 987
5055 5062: 1104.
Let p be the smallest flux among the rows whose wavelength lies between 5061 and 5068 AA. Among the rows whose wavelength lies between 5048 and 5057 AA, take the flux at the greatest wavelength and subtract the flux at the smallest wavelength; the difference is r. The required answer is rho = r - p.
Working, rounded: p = 93.8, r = 7.8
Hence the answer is -86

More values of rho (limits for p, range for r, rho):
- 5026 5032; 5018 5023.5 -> -91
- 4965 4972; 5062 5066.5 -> -106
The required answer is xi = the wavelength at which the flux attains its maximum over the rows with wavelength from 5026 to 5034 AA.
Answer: 5033.38 AA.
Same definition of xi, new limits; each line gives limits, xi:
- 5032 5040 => 5033.38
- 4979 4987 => 4980.35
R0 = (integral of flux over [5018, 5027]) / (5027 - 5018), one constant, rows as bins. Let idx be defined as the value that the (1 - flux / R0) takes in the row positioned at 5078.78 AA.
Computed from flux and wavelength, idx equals 0.04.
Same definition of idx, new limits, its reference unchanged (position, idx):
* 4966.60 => -0.03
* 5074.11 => -0.05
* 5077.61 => -0.12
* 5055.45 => -0.06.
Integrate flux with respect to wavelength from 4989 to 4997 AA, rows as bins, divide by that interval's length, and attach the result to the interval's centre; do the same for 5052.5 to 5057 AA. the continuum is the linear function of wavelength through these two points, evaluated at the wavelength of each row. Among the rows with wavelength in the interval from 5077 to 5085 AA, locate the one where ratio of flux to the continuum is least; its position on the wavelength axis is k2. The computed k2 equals 5079.95 AA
